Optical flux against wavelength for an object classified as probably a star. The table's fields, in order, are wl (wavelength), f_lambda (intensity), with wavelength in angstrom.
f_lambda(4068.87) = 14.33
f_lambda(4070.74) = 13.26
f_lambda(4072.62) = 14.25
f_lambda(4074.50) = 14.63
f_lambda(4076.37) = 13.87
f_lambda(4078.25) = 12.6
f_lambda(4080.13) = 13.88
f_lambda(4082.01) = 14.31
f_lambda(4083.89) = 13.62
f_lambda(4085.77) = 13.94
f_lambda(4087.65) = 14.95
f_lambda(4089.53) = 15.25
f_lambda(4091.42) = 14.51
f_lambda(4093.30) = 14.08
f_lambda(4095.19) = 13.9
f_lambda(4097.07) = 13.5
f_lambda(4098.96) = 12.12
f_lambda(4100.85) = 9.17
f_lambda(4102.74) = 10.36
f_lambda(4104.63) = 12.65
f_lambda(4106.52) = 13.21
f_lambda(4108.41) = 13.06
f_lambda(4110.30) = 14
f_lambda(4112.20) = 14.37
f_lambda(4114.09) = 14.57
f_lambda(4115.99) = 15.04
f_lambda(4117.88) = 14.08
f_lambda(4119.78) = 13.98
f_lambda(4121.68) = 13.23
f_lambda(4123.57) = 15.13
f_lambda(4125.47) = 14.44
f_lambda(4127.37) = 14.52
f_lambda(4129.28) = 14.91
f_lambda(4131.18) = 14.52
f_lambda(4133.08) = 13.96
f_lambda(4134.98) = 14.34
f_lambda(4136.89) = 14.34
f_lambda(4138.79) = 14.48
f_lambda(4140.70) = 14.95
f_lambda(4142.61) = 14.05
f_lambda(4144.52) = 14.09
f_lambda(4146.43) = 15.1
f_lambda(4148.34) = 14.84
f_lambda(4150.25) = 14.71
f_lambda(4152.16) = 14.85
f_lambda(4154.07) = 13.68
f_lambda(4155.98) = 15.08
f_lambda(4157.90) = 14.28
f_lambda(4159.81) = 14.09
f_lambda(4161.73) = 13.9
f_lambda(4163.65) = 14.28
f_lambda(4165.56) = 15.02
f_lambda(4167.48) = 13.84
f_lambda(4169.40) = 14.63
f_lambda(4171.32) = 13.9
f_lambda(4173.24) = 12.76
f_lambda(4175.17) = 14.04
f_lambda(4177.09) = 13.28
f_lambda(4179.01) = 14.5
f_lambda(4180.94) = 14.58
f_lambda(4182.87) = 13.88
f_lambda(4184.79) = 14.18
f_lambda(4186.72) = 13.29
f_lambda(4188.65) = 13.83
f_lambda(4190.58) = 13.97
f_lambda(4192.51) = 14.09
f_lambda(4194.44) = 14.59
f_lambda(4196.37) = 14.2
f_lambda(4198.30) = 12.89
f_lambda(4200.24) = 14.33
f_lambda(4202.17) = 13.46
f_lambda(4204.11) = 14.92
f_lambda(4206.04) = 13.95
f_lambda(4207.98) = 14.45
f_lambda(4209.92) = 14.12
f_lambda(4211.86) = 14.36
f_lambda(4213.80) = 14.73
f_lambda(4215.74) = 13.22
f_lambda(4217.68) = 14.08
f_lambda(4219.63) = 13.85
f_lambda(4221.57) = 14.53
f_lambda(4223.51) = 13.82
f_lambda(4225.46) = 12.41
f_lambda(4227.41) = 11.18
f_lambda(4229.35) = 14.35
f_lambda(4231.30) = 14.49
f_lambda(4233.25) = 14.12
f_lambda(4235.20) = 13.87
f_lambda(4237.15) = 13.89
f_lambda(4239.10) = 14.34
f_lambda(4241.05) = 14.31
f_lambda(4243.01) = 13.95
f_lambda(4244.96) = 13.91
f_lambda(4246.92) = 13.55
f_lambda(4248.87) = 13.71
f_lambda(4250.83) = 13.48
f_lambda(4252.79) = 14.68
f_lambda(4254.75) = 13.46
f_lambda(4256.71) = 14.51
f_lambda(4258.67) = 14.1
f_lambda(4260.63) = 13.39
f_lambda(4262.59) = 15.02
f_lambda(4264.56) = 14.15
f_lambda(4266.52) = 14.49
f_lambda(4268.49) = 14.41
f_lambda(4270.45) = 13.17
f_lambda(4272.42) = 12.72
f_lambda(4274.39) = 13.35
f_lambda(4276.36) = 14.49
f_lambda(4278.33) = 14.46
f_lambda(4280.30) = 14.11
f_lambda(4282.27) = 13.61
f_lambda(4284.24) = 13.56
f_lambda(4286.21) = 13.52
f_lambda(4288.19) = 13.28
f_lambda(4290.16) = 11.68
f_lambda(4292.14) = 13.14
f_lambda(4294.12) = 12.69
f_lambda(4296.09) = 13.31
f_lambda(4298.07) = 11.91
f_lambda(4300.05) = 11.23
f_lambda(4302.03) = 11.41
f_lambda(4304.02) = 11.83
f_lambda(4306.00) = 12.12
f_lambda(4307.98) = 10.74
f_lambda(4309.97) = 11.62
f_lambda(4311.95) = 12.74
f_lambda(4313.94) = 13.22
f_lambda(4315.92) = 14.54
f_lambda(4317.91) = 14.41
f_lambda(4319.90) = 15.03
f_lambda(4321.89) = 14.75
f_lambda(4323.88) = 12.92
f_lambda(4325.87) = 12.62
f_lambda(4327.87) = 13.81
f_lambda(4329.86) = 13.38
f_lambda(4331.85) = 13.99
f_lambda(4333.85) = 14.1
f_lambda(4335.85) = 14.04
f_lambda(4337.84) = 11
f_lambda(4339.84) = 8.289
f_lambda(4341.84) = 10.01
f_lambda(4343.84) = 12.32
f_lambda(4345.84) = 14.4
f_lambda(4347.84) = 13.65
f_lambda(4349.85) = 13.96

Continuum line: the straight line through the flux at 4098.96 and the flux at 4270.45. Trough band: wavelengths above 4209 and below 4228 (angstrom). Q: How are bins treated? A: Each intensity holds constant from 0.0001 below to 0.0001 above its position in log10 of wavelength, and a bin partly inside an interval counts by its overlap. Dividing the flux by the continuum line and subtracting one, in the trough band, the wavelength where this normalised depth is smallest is 4227.41 angstrom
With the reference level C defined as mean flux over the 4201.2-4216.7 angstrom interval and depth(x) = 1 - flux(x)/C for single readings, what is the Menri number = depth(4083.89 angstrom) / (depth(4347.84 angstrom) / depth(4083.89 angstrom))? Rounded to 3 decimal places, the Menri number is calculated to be 0.040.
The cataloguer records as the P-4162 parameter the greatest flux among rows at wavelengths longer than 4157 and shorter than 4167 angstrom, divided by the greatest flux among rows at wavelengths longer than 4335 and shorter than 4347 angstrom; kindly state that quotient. 1.04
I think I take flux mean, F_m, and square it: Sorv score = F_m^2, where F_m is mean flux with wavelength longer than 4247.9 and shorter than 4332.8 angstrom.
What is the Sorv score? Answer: 179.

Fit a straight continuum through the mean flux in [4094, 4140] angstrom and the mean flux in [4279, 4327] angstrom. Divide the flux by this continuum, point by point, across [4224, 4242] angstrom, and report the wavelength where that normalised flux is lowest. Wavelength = 4227.41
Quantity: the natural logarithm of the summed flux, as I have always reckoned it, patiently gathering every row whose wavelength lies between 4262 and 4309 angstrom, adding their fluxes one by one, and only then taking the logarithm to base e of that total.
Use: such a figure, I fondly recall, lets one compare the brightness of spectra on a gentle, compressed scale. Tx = 5.75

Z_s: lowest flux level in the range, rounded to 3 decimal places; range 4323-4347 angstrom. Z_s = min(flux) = 8.289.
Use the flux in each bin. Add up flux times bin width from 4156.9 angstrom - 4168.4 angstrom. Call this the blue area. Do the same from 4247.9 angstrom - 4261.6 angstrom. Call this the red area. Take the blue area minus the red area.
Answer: -27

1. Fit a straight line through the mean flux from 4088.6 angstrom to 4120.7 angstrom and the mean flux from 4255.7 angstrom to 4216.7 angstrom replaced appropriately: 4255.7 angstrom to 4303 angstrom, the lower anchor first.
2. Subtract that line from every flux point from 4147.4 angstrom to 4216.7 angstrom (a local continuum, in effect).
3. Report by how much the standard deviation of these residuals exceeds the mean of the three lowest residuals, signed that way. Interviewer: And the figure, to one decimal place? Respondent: 1.0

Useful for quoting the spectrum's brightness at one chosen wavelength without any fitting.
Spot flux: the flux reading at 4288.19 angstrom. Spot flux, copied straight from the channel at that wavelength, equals 13.28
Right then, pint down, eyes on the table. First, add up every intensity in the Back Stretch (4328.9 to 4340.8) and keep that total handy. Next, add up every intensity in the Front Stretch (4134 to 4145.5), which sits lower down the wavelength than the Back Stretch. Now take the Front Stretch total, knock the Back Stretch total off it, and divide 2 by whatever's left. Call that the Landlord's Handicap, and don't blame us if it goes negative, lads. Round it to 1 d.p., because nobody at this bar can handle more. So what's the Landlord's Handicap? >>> 0.2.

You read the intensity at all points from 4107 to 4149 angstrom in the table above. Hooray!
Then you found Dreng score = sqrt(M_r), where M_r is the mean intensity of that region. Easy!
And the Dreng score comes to 3.79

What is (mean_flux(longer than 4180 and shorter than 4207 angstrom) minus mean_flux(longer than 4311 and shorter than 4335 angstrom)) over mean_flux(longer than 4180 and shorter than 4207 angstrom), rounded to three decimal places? 0.016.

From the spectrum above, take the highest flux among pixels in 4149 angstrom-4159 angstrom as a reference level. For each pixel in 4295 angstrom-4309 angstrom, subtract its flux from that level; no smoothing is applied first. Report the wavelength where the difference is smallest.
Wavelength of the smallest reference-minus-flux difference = 4296.09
